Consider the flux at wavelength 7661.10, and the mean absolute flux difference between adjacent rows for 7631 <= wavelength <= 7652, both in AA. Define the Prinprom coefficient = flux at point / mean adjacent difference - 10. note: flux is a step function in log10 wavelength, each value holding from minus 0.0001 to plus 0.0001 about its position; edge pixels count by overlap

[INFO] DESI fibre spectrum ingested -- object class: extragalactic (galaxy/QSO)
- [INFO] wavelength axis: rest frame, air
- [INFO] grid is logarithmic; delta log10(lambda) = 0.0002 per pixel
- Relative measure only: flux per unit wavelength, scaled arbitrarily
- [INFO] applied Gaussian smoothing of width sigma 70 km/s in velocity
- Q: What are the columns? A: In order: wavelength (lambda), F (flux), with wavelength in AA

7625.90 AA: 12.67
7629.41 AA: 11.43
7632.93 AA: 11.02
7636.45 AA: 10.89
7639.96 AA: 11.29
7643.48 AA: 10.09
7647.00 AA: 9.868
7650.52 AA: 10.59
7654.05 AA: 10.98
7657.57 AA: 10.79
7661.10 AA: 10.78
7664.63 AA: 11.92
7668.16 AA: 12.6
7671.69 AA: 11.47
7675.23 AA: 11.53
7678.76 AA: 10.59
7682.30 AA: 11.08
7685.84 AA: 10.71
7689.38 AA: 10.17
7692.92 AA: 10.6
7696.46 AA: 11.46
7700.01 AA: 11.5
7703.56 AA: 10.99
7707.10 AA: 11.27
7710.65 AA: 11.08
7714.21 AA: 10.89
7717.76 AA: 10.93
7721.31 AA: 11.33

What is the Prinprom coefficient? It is 10.2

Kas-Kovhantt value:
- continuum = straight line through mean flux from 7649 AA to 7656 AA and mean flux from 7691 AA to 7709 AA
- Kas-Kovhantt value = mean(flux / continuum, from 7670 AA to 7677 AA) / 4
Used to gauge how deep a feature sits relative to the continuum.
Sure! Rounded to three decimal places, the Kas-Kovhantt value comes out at 0.262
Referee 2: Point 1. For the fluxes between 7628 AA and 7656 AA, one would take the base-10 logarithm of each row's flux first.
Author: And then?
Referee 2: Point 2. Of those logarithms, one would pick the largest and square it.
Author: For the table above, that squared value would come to 1.12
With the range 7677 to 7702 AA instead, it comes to 1.13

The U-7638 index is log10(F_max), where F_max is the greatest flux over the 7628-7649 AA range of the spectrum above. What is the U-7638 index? 1.06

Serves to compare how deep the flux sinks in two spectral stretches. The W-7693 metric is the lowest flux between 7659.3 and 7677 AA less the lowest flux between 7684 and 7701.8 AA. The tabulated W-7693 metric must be 0.61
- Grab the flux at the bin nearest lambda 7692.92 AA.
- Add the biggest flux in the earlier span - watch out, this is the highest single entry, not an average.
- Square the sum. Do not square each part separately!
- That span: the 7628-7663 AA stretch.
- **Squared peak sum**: 485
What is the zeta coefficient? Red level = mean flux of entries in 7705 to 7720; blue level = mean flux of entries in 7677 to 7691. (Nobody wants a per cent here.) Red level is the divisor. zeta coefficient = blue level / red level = 0.96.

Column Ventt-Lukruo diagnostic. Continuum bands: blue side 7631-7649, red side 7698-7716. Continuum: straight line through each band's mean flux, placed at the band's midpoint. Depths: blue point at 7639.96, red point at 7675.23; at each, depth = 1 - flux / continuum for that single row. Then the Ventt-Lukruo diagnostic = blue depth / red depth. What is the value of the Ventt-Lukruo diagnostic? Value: 1.1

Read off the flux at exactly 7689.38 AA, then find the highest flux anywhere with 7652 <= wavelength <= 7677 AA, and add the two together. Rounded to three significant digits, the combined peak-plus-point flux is 22.8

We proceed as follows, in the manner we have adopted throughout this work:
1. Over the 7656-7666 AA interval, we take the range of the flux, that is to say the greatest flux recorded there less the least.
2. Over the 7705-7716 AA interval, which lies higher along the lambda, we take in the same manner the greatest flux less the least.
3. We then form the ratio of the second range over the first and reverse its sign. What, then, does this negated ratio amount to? -0.33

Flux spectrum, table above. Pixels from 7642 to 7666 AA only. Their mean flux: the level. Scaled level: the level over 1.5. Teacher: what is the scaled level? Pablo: 7.14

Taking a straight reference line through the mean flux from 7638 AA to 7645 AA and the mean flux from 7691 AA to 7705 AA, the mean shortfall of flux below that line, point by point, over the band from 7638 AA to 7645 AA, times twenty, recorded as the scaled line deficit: 0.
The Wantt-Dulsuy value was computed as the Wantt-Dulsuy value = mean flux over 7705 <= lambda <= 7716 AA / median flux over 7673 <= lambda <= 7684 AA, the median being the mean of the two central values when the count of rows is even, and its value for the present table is 1.00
